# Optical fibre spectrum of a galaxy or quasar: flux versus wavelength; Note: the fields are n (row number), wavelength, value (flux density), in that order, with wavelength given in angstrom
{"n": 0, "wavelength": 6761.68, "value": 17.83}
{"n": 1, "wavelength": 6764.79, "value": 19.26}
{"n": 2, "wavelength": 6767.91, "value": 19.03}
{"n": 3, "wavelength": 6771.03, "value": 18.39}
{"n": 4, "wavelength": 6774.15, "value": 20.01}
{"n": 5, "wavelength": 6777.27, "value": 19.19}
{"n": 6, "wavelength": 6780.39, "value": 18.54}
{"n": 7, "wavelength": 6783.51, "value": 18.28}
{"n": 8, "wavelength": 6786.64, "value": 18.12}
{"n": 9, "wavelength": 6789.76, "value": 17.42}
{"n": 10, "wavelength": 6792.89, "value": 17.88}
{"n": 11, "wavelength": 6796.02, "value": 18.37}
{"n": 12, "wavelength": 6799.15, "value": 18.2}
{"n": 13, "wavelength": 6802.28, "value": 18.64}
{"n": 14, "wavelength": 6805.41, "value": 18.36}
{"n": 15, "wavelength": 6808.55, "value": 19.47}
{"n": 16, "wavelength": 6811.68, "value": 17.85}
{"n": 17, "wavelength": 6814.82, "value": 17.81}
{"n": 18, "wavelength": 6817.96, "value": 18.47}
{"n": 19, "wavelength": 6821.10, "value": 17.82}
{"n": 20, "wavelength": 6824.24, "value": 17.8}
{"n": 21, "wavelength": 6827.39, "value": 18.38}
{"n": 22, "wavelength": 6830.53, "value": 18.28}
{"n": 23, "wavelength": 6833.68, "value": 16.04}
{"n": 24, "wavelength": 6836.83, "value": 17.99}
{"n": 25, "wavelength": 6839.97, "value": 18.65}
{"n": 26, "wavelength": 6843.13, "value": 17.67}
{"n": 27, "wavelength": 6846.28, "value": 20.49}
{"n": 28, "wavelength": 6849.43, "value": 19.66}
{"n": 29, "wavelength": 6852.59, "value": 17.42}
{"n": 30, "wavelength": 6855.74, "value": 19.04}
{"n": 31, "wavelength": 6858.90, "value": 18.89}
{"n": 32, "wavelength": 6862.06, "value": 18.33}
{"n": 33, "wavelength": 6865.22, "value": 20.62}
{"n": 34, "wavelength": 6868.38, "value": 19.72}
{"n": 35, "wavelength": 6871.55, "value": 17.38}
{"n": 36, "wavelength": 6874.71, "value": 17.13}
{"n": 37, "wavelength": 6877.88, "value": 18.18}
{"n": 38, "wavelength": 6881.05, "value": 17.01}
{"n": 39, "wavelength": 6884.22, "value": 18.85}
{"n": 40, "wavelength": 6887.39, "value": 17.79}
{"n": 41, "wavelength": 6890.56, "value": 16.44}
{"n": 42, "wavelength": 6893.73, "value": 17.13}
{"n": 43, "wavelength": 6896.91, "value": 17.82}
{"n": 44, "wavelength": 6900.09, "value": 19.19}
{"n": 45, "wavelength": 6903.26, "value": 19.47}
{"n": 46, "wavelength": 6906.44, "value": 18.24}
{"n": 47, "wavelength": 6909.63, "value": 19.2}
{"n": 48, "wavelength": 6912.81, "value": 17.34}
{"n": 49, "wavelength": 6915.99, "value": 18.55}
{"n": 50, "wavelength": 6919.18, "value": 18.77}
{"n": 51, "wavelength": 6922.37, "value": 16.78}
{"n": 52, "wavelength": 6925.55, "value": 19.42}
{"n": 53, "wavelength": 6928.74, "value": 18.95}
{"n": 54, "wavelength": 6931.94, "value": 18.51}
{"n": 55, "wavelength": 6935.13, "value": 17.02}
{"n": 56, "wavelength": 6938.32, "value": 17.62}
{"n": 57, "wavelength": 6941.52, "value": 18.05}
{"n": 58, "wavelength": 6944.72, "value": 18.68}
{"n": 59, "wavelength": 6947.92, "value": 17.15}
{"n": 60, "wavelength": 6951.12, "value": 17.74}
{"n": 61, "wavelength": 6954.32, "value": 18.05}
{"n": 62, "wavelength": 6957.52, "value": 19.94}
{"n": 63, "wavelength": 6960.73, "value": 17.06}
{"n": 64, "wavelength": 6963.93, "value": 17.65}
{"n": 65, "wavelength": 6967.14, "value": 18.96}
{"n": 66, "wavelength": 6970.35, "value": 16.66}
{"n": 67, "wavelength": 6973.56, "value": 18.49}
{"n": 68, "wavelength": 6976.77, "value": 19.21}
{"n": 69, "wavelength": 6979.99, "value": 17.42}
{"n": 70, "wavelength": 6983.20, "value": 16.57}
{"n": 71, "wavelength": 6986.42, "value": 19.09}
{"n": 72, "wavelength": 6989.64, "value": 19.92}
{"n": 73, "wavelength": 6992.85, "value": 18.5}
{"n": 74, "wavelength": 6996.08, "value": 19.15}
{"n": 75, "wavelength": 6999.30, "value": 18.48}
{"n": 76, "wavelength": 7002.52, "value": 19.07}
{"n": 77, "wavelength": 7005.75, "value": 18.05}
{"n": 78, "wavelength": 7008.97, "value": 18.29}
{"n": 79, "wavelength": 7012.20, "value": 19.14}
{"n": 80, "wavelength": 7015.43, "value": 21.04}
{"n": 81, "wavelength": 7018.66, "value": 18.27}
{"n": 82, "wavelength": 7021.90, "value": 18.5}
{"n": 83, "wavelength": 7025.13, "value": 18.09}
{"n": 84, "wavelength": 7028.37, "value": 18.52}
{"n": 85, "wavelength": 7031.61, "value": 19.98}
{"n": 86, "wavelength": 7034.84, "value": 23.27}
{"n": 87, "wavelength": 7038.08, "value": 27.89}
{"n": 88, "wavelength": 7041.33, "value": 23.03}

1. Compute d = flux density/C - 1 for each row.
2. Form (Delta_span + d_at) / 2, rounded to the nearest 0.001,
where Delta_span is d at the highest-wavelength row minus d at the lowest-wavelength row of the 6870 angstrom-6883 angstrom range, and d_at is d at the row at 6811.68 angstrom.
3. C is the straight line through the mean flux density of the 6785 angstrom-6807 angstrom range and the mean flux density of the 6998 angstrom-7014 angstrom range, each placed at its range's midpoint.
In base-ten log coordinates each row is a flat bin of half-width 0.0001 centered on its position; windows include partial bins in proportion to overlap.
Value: -0.020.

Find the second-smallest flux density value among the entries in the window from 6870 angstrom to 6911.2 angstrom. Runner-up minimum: 17.01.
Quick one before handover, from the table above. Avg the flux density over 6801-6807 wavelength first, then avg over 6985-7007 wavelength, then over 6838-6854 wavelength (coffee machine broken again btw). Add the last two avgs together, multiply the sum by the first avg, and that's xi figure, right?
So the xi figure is 697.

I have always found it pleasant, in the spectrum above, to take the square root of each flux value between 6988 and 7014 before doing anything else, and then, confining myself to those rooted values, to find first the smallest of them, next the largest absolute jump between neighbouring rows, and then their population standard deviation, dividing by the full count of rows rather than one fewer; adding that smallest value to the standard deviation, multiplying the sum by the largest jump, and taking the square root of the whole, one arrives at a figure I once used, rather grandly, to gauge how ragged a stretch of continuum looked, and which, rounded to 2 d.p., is 0.84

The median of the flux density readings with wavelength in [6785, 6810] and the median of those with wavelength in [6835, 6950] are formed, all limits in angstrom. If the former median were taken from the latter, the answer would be 0.0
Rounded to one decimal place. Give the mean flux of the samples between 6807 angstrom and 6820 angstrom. 18.4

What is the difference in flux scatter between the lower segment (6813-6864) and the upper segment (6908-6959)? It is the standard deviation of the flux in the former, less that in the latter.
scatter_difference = 0.07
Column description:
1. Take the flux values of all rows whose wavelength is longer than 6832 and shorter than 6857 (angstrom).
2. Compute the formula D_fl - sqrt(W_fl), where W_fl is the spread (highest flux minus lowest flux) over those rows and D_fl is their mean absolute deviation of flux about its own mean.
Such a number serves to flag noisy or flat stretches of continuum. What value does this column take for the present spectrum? -1.0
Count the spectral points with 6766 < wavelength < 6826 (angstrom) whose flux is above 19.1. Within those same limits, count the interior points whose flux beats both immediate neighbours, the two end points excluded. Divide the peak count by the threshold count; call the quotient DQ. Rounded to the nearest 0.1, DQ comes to 1.7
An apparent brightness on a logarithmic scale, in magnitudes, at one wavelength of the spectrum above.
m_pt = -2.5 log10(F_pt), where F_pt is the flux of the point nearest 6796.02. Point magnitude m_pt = -3.16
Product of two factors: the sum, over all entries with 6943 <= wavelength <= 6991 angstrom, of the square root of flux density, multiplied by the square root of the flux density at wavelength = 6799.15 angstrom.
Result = 273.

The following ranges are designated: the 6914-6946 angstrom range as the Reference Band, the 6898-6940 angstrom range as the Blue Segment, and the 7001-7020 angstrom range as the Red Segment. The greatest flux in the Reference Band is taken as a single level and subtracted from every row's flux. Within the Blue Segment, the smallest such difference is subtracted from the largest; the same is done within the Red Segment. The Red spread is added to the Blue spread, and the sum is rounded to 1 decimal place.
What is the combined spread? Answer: 5.7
